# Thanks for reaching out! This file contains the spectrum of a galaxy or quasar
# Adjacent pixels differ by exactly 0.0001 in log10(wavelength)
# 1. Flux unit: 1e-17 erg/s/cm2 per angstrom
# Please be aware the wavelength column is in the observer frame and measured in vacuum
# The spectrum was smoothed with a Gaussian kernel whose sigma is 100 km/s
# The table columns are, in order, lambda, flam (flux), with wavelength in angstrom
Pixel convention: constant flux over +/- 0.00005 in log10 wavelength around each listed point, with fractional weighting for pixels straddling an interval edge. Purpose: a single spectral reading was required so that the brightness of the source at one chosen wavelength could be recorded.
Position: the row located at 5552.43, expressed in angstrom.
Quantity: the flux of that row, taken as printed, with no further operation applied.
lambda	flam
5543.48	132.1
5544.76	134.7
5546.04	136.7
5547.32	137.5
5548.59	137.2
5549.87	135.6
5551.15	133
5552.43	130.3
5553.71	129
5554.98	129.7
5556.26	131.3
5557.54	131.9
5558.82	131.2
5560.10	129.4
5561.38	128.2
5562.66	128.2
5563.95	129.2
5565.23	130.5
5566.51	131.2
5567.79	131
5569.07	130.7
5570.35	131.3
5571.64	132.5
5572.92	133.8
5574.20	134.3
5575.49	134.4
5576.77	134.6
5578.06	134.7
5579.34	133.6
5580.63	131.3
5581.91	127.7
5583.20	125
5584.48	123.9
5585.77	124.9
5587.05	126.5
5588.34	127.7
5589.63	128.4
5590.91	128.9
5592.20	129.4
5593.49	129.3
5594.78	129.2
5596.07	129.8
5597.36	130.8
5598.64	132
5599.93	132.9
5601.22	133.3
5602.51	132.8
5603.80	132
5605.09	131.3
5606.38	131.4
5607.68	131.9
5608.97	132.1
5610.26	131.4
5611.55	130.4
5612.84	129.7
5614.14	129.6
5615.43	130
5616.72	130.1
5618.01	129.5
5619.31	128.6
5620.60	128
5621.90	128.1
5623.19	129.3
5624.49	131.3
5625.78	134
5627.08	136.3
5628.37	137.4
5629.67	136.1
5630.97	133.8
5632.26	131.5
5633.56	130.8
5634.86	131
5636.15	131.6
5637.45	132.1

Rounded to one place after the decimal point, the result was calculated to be 130.3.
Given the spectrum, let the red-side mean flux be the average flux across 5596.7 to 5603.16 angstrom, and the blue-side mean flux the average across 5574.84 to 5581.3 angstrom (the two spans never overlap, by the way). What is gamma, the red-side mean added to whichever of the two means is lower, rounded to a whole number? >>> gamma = 265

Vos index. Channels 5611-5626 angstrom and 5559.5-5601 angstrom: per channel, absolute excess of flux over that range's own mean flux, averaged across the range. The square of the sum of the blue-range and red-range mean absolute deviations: 11.4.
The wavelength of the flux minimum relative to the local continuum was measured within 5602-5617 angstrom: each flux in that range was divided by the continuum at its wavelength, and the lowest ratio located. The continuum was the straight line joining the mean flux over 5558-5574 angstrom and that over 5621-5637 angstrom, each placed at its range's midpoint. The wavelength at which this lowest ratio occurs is 5614.14 angstrom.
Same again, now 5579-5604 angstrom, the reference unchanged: 5584.48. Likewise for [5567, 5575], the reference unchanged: 5569.07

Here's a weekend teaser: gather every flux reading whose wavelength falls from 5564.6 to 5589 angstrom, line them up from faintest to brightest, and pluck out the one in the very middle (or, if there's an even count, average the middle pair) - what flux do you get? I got 131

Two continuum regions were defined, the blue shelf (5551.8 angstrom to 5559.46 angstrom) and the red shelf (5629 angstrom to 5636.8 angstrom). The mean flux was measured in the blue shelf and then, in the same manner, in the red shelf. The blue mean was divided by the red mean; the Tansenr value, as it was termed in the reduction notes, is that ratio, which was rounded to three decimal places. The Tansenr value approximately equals 0.986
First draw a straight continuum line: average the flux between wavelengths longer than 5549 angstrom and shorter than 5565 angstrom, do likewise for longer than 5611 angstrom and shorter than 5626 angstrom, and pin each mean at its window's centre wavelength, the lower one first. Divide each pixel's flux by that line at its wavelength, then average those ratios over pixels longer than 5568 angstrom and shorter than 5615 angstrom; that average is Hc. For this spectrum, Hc 1.00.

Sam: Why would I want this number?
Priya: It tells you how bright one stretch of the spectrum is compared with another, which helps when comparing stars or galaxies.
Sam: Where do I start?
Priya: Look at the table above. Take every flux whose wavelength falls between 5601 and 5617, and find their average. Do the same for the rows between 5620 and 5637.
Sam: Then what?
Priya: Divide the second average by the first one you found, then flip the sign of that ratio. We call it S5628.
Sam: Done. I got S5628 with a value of -1.01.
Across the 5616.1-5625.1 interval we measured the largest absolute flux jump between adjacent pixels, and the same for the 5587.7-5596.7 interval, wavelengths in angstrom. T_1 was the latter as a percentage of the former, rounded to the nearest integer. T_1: 35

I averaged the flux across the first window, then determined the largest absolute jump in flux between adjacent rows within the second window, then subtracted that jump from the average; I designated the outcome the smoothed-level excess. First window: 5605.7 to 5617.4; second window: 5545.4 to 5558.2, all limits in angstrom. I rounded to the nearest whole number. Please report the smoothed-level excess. 128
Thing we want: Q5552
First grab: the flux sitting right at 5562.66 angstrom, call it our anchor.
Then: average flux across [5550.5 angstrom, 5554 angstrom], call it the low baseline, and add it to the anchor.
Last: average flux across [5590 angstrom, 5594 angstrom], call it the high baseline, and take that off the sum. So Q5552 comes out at 130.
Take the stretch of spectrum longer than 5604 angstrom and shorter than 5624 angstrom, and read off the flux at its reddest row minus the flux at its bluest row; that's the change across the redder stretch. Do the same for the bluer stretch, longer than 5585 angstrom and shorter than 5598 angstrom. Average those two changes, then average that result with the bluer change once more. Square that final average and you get 15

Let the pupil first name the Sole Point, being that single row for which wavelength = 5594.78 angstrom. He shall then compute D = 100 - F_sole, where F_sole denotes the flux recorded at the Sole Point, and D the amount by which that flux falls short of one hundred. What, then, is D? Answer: -29.2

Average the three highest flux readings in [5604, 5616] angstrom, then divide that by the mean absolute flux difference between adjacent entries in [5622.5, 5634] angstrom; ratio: 72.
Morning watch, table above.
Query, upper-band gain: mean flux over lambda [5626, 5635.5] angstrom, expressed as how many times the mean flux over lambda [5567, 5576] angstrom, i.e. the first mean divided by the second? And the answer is 1.01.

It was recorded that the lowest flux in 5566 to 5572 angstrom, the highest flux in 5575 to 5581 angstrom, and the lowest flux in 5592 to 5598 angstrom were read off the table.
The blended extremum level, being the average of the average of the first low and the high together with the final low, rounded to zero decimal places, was 131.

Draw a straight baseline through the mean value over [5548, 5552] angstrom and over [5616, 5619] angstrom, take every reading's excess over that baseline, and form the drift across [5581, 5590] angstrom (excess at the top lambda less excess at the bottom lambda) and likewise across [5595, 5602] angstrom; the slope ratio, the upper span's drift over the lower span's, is 3.0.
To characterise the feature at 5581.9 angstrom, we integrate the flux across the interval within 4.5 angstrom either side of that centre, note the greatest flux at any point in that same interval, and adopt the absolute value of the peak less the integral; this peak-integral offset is 1023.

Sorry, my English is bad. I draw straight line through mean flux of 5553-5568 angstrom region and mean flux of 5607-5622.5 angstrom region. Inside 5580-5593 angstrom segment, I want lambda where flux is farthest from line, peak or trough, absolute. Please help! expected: 5584.48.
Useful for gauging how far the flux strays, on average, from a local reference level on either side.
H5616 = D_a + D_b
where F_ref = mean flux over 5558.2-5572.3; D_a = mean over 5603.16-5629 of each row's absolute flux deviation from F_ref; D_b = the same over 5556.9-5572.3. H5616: 3.0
